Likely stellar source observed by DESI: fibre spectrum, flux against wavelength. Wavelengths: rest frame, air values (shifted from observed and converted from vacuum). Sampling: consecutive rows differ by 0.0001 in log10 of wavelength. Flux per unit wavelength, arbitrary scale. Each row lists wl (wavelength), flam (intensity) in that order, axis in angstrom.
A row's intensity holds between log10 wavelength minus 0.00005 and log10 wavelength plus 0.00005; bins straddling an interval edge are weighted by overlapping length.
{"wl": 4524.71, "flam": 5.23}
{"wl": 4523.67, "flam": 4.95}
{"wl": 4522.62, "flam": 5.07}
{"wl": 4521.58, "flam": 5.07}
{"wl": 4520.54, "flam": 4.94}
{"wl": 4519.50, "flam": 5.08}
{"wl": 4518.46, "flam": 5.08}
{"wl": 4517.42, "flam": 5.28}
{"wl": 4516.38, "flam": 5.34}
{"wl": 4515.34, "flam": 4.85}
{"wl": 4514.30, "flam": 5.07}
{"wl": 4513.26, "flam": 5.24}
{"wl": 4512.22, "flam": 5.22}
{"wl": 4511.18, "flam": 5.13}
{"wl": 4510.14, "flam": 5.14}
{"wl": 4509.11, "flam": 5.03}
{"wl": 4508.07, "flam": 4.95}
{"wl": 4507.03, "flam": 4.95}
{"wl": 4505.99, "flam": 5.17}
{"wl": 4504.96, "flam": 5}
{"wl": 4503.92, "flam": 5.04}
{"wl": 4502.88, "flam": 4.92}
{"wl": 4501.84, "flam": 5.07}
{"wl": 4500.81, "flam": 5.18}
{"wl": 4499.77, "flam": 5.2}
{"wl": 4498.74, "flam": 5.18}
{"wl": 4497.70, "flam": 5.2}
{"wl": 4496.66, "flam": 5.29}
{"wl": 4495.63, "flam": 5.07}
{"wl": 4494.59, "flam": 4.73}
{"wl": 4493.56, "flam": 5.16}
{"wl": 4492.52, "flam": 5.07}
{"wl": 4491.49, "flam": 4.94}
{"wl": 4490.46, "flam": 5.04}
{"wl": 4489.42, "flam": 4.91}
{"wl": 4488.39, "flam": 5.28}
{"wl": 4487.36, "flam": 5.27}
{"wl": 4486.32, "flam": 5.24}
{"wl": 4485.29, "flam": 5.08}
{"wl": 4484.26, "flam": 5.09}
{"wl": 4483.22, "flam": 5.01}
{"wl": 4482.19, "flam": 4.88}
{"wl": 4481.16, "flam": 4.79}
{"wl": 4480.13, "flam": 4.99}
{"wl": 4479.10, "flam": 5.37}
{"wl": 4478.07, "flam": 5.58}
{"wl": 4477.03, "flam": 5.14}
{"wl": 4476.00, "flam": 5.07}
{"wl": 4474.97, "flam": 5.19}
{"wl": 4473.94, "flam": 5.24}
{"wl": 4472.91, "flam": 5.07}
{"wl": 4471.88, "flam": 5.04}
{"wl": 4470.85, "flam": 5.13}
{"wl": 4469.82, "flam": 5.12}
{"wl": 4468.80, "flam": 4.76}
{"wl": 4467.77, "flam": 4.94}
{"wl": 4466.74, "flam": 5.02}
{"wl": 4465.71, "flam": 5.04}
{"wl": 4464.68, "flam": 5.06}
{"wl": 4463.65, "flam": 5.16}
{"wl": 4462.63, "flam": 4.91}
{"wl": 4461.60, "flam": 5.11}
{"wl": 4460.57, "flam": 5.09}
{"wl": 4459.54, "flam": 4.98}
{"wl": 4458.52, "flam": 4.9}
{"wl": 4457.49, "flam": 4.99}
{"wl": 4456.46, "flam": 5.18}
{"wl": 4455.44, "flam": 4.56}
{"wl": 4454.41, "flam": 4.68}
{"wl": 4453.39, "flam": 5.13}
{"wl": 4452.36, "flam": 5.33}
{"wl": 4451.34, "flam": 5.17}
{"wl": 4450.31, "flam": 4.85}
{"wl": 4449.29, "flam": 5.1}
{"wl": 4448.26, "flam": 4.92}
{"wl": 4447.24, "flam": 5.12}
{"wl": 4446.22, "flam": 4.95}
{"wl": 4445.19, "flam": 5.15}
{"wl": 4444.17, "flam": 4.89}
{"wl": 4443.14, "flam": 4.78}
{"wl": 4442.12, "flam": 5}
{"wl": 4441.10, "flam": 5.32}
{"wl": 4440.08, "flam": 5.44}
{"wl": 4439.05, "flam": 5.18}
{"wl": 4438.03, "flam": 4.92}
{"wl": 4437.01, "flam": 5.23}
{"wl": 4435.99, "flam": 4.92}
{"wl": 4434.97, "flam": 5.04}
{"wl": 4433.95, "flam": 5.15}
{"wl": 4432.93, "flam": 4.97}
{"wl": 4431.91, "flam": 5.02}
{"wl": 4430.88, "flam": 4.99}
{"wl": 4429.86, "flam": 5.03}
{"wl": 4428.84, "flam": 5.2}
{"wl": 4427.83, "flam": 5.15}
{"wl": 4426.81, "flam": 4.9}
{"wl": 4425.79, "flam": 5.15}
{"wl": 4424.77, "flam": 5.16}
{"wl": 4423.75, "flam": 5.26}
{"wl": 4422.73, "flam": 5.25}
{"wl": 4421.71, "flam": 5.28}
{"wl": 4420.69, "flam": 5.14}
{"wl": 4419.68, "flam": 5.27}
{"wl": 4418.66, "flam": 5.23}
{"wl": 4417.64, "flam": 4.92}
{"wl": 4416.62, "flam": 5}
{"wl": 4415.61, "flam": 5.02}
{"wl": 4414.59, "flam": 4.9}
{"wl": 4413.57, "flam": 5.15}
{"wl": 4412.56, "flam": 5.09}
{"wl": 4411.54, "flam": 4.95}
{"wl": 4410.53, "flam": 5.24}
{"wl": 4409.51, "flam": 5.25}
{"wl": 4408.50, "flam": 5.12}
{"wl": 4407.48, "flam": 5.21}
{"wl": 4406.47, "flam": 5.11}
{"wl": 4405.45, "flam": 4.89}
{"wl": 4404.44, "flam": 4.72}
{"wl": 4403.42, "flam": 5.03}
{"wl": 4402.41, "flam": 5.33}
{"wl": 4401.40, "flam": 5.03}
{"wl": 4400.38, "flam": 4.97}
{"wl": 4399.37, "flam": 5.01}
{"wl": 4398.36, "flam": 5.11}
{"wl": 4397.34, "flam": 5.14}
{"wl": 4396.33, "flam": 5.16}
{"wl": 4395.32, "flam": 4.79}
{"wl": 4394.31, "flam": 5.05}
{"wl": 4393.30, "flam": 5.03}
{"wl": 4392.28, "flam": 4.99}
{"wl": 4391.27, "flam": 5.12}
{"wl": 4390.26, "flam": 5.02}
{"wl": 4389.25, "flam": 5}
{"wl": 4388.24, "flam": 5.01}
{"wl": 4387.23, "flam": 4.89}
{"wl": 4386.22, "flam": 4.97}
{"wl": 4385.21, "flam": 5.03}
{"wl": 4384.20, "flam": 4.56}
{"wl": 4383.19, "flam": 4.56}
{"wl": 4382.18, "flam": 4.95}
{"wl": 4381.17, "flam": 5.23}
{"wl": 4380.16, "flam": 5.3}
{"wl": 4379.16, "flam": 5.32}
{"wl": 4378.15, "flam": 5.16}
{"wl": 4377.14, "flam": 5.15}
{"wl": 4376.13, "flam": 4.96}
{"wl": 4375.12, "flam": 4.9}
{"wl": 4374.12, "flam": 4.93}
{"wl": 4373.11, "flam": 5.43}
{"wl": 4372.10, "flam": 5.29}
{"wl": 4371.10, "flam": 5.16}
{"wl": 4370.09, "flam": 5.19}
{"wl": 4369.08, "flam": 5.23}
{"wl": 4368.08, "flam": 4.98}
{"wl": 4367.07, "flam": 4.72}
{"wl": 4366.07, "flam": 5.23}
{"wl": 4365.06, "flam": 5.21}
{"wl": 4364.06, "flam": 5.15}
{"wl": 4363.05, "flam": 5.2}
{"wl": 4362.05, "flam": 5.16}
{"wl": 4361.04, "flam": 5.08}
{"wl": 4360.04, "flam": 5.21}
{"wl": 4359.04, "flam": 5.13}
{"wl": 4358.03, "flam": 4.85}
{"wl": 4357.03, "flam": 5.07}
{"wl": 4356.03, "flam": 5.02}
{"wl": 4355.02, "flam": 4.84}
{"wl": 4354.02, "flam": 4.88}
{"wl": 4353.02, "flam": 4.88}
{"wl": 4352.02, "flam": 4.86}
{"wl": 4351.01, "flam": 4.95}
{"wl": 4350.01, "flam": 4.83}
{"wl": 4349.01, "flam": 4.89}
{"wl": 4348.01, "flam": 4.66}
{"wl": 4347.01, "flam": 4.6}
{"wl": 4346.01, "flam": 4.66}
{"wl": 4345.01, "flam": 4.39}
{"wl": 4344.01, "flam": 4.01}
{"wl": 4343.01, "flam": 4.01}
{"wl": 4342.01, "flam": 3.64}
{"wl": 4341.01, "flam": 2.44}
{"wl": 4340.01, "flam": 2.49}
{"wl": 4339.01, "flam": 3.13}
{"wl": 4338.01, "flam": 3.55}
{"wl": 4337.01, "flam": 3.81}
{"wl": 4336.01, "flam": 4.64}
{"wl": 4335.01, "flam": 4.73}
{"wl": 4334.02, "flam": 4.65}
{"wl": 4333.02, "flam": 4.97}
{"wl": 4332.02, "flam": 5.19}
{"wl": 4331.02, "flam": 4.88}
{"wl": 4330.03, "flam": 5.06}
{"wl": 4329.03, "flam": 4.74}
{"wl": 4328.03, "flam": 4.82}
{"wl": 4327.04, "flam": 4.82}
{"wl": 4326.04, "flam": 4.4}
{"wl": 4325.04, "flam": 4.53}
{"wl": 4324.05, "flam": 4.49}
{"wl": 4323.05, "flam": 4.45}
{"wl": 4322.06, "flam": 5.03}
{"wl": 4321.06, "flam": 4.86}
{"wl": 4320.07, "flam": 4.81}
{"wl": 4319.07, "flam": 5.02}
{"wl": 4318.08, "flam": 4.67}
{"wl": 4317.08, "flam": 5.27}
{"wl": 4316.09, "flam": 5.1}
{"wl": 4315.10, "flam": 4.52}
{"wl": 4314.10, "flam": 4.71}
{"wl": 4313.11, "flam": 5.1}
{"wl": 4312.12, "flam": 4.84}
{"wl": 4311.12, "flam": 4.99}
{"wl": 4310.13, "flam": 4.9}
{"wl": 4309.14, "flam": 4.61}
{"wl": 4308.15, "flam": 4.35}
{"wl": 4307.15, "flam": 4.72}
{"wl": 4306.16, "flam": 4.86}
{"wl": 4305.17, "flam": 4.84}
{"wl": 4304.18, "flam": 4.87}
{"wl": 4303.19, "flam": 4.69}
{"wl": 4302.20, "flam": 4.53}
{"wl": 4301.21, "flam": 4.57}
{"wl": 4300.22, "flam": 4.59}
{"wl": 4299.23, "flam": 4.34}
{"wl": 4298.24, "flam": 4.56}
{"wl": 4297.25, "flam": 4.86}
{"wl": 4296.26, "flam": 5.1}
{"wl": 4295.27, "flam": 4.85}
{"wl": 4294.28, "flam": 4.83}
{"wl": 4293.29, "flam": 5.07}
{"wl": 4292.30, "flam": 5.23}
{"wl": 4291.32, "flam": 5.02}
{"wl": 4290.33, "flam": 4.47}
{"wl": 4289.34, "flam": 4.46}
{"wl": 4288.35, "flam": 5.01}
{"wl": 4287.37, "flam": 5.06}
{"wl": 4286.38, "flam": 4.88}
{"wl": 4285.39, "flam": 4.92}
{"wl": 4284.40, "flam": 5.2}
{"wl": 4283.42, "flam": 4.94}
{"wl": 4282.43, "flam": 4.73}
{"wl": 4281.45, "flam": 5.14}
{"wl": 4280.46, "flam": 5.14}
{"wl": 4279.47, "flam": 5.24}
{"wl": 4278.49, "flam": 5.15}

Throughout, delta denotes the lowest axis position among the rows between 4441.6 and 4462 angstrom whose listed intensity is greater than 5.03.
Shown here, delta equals 4445.19 angstrom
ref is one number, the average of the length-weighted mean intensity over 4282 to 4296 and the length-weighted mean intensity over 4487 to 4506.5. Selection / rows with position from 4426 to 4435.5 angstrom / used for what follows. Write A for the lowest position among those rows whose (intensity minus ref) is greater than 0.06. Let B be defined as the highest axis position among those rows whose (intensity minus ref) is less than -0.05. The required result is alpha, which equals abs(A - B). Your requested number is 1.0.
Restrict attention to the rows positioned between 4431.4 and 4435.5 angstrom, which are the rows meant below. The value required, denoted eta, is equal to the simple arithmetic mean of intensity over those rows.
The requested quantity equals 5.0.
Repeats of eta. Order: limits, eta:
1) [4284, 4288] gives 5.0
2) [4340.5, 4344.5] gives 3.5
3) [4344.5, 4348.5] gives 4.6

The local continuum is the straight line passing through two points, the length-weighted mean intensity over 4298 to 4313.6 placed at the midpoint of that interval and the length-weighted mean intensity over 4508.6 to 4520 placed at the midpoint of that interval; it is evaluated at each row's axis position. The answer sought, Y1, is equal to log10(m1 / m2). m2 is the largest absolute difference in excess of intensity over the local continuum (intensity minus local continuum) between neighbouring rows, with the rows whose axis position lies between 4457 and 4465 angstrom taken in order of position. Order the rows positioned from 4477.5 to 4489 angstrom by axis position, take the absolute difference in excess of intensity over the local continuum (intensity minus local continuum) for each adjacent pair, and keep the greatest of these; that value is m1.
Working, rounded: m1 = 0.38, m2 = 0.2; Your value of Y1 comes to 0.19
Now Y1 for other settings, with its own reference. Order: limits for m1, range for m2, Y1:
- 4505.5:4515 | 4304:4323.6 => -0.43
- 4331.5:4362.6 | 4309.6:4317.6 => 0.32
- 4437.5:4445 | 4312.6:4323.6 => -0.27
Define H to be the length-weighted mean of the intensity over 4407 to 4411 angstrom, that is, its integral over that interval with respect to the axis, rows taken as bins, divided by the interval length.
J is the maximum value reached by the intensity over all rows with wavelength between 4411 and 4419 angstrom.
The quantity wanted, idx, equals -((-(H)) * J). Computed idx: 27.2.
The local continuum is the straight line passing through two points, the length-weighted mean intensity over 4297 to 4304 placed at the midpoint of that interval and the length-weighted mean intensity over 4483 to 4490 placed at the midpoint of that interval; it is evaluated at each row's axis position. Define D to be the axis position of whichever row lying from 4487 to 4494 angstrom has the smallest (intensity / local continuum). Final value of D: 4489.42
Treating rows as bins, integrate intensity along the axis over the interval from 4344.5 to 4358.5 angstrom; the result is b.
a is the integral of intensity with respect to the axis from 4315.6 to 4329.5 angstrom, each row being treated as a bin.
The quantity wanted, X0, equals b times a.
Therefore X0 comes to 4484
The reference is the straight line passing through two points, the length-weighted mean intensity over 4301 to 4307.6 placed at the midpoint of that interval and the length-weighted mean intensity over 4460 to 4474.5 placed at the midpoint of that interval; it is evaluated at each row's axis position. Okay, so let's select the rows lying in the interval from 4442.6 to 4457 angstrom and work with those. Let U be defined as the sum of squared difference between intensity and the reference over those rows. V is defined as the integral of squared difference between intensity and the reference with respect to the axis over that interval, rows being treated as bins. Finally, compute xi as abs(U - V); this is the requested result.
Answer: 0.016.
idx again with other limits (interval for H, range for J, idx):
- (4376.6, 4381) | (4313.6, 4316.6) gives 26.7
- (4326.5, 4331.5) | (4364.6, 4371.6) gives 25.4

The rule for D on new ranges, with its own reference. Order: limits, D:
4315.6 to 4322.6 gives 4318.08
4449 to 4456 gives 4455.44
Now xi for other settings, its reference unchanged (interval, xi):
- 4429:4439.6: 0.027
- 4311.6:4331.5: 0.005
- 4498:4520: 0.014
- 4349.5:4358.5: 0.000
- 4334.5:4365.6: 0.003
